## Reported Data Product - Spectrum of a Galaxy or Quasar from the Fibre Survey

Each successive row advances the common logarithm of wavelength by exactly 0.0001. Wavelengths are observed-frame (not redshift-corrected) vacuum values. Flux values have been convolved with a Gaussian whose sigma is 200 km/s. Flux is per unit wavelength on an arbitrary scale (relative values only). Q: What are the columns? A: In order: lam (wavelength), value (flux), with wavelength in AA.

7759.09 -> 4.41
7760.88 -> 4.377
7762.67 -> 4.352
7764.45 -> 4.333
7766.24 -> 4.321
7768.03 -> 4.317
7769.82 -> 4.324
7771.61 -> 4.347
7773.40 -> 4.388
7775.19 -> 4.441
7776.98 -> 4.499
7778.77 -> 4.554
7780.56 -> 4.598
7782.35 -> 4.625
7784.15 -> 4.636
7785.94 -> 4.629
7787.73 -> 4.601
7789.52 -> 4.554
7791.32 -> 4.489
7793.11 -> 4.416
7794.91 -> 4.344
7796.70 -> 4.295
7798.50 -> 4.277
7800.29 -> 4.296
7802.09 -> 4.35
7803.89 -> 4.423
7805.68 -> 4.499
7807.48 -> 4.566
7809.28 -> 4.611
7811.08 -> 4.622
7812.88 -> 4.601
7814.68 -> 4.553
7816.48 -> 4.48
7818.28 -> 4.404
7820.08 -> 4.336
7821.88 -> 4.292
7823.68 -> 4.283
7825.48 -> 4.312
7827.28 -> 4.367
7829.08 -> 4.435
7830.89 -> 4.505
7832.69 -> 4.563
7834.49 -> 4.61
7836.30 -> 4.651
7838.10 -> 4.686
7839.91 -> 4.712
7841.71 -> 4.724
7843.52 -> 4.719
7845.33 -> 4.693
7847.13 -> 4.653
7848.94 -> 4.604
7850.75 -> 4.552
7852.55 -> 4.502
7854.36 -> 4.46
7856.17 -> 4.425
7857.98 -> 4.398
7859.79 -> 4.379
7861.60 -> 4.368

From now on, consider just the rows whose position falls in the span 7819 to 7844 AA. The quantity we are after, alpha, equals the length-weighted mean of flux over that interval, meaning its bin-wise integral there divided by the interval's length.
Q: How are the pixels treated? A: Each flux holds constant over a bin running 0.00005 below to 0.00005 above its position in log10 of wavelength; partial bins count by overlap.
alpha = 4.51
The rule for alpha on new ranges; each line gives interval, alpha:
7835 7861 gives 4.58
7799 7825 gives 4.45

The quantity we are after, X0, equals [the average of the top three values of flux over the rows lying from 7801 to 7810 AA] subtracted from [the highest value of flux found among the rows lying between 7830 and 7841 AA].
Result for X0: 0.15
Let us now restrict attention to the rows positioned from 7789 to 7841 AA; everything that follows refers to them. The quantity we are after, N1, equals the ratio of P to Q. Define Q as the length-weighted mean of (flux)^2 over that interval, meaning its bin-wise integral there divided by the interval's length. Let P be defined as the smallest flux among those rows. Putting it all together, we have 0.214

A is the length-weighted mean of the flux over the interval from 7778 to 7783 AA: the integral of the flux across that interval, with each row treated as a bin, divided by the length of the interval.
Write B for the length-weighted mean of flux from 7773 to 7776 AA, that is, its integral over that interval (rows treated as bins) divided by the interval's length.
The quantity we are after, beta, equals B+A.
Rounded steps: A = 4.59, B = 4.4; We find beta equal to 9.01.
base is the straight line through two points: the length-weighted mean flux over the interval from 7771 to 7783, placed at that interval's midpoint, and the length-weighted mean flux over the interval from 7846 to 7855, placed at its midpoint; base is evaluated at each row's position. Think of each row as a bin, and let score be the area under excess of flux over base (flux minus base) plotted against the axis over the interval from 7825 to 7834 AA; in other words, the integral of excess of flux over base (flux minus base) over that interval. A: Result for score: -0.9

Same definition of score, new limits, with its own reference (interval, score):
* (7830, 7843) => 1.1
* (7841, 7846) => 0.8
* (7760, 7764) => -0.5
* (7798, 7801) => -0.7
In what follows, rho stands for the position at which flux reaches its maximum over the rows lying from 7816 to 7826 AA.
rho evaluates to 7816.48 AA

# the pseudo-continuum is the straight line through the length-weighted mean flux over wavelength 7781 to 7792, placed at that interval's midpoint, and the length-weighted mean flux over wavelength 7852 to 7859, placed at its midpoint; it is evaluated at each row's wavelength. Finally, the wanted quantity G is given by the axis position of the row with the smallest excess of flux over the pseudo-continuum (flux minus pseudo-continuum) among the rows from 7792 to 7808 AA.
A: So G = 7798.50 AA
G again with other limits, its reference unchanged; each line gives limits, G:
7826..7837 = 7827.28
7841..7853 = 7852.55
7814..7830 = 7823.68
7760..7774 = 7768.03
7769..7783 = 7769.82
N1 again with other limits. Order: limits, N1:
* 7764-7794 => 0.215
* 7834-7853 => 0.208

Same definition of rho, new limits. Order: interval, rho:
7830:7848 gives 7841.71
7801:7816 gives 7811.08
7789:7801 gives 7789.52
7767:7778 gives 7776.98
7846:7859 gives 7847.13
